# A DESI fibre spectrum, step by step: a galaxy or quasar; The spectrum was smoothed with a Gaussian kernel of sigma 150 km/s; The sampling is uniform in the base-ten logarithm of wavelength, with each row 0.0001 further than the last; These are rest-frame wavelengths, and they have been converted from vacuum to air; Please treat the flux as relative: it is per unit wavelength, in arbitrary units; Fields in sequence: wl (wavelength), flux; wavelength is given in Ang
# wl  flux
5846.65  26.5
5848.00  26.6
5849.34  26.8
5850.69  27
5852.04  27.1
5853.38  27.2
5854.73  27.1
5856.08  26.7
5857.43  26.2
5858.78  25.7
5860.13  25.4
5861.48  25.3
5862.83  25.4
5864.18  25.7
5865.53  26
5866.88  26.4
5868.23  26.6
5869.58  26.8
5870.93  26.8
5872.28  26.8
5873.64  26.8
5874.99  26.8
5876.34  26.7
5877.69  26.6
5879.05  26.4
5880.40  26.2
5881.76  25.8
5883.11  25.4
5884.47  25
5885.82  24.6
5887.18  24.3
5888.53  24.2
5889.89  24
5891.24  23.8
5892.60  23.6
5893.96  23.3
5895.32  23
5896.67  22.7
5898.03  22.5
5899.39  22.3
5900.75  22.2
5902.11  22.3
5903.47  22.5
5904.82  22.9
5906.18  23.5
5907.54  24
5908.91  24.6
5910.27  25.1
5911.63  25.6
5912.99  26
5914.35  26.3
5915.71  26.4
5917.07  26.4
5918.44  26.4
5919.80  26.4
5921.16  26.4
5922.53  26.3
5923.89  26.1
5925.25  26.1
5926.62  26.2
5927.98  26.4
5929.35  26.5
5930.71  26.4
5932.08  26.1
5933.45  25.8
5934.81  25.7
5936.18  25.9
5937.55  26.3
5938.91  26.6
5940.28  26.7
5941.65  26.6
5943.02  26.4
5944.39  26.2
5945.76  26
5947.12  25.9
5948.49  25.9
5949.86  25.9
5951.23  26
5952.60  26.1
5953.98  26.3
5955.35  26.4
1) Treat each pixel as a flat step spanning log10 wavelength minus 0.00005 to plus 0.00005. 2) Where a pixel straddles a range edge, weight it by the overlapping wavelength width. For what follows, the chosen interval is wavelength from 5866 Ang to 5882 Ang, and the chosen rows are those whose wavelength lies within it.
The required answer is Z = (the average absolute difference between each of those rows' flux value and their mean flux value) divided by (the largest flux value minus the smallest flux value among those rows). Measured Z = 0.239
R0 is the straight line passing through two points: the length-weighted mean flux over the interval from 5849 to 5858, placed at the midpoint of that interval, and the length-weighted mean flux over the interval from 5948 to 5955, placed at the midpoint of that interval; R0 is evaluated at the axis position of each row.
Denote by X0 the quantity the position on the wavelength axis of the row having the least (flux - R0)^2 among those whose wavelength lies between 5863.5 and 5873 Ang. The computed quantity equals 5869.58 Ang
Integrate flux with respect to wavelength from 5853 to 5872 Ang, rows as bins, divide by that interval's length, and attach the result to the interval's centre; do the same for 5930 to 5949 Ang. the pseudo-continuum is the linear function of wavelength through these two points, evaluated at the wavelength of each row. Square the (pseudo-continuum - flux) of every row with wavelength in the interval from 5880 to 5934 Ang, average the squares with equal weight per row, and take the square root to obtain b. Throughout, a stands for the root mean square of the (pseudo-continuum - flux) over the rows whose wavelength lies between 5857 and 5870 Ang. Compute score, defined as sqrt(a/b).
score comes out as 0.54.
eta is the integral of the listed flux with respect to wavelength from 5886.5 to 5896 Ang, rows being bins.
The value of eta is 226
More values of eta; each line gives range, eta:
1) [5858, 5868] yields 257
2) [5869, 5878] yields 241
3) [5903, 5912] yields 216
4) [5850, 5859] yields 241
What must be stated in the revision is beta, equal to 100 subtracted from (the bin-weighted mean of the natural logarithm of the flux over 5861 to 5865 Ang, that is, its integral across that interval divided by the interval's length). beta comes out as -96.8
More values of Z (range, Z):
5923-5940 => 0.250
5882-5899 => 0.247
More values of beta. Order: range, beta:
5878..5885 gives -96.8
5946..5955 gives -96.7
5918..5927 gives -96.7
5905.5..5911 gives -96.8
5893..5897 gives -96.9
